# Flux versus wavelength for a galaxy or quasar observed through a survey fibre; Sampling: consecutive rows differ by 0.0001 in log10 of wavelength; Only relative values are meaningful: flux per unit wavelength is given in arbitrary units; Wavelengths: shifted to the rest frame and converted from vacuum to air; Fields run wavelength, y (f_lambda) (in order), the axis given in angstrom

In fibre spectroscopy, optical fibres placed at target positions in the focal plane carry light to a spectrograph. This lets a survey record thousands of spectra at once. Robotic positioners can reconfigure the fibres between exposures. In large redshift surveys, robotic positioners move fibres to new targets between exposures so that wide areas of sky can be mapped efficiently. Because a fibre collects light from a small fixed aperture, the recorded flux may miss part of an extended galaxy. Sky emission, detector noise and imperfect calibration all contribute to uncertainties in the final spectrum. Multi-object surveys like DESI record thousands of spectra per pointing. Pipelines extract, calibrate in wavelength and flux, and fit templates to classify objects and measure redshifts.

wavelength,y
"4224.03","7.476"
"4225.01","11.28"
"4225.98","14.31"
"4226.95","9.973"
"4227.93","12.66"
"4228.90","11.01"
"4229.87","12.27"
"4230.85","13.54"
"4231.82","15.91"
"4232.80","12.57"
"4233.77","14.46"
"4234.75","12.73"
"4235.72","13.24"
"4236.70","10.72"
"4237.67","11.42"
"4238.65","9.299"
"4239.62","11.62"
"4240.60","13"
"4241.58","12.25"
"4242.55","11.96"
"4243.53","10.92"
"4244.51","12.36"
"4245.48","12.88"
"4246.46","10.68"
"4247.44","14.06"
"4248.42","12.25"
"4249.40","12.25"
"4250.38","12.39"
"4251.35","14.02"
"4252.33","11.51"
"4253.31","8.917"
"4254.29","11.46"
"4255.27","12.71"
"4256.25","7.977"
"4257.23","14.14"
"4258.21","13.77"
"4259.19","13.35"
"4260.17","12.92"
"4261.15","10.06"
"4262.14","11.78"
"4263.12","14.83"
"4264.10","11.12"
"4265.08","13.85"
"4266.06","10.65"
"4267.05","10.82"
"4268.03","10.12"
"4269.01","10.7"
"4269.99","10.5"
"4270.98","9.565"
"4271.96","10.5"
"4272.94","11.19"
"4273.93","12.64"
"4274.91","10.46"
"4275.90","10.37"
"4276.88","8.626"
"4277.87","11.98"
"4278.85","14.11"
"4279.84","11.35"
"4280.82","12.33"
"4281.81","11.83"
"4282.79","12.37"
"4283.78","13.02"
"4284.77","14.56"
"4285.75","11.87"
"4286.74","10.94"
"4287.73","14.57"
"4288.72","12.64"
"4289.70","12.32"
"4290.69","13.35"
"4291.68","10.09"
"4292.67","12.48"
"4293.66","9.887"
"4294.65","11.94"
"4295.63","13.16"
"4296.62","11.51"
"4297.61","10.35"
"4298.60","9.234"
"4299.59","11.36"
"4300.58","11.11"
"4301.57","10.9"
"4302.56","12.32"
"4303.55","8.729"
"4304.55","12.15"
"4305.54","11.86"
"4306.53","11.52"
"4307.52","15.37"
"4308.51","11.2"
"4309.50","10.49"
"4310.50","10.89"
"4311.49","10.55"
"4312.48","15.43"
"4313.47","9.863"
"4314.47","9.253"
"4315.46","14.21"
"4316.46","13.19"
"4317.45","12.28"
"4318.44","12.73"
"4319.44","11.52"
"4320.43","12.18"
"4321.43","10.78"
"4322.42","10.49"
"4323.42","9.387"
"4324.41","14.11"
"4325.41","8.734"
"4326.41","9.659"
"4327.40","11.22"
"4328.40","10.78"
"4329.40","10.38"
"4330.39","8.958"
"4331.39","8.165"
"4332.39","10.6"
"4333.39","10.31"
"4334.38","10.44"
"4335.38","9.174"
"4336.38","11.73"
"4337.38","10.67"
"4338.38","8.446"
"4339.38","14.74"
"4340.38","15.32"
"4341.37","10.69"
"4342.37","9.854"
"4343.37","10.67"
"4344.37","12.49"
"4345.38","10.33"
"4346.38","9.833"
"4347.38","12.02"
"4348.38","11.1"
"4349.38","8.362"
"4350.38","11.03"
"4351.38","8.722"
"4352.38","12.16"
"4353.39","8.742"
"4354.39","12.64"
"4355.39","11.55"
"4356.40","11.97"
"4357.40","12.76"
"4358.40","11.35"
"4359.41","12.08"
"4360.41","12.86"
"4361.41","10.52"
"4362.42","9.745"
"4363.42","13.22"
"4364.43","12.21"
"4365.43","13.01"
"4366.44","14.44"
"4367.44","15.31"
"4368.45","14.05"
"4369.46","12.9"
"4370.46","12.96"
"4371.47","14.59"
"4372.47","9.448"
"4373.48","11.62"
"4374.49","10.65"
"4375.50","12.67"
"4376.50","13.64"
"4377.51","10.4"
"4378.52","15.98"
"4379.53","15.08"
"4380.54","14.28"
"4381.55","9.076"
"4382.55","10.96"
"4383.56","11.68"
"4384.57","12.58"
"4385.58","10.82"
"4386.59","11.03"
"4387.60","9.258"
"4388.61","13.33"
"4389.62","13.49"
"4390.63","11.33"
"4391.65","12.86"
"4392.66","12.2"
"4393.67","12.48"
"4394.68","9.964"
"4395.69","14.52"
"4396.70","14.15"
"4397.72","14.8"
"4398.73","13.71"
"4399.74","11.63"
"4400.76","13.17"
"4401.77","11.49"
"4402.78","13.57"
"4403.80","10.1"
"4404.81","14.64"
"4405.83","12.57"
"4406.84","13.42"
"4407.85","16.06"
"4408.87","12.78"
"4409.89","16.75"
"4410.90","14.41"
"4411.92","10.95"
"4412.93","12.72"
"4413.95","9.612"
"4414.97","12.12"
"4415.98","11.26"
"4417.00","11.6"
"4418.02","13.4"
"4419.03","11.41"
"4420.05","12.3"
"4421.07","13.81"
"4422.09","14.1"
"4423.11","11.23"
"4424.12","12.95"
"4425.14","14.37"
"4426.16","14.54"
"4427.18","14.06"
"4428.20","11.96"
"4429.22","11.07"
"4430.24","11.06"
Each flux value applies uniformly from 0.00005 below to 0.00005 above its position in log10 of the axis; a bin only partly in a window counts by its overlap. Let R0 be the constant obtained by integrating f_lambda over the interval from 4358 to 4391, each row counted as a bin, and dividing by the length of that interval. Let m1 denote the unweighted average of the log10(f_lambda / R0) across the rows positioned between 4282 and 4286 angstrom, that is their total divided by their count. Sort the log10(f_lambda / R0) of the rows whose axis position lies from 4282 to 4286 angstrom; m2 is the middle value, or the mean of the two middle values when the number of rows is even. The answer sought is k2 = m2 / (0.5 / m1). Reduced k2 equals 0.0005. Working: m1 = 0.02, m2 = 0.01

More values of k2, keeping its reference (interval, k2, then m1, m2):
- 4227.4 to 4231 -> 0.0000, 0.00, 0.00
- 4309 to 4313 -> 0.0029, -0.02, -0.06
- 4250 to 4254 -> 0.0008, -0.03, -0.01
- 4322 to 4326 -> 0.0132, -0.07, -0.09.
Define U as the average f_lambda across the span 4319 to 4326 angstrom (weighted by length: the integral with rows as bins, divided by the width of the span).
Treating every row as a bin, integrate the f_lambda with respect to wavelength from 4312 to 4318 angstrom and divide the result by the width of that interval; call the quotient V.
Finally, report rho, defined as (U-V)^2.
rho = 1.9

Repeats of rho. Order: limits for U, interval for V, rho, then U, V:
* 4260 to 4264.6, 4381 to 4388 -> 1.6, 12.1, 10.8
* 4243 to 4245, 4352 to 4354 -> 1.5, 11.7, 10.4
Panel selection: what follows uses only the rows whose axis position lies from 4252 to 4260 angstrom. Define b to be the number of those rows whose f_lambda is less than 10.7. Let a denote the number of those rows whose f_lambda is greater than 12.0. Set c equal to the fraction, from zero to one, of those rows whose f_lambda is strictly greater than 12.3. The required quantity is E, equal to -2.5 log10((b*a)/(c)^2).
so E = -3.8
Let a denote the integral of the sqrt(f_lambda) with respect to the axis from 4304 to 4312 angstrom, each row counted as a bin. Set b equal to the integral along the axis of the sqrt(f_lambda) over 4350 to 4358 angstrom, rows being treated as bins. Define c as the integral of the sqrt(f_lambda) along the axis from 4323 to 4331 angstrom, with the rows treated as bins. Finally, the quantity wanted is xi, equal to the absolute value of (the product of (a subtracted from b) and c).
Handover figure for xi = 17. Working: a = 27.4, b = 26.7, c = 25.7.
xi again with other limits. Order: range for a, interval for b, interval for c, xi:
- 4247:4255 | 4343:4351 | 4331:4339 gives 42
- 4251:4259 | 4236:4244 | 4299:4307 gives 9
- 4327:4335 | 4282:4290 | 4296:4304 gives 84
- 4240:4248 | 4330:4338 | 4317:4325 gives 74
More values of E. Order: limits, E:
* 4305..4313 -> -4.5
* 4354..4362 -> -3.6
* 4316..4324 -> -5.3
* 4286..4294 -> -3.5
